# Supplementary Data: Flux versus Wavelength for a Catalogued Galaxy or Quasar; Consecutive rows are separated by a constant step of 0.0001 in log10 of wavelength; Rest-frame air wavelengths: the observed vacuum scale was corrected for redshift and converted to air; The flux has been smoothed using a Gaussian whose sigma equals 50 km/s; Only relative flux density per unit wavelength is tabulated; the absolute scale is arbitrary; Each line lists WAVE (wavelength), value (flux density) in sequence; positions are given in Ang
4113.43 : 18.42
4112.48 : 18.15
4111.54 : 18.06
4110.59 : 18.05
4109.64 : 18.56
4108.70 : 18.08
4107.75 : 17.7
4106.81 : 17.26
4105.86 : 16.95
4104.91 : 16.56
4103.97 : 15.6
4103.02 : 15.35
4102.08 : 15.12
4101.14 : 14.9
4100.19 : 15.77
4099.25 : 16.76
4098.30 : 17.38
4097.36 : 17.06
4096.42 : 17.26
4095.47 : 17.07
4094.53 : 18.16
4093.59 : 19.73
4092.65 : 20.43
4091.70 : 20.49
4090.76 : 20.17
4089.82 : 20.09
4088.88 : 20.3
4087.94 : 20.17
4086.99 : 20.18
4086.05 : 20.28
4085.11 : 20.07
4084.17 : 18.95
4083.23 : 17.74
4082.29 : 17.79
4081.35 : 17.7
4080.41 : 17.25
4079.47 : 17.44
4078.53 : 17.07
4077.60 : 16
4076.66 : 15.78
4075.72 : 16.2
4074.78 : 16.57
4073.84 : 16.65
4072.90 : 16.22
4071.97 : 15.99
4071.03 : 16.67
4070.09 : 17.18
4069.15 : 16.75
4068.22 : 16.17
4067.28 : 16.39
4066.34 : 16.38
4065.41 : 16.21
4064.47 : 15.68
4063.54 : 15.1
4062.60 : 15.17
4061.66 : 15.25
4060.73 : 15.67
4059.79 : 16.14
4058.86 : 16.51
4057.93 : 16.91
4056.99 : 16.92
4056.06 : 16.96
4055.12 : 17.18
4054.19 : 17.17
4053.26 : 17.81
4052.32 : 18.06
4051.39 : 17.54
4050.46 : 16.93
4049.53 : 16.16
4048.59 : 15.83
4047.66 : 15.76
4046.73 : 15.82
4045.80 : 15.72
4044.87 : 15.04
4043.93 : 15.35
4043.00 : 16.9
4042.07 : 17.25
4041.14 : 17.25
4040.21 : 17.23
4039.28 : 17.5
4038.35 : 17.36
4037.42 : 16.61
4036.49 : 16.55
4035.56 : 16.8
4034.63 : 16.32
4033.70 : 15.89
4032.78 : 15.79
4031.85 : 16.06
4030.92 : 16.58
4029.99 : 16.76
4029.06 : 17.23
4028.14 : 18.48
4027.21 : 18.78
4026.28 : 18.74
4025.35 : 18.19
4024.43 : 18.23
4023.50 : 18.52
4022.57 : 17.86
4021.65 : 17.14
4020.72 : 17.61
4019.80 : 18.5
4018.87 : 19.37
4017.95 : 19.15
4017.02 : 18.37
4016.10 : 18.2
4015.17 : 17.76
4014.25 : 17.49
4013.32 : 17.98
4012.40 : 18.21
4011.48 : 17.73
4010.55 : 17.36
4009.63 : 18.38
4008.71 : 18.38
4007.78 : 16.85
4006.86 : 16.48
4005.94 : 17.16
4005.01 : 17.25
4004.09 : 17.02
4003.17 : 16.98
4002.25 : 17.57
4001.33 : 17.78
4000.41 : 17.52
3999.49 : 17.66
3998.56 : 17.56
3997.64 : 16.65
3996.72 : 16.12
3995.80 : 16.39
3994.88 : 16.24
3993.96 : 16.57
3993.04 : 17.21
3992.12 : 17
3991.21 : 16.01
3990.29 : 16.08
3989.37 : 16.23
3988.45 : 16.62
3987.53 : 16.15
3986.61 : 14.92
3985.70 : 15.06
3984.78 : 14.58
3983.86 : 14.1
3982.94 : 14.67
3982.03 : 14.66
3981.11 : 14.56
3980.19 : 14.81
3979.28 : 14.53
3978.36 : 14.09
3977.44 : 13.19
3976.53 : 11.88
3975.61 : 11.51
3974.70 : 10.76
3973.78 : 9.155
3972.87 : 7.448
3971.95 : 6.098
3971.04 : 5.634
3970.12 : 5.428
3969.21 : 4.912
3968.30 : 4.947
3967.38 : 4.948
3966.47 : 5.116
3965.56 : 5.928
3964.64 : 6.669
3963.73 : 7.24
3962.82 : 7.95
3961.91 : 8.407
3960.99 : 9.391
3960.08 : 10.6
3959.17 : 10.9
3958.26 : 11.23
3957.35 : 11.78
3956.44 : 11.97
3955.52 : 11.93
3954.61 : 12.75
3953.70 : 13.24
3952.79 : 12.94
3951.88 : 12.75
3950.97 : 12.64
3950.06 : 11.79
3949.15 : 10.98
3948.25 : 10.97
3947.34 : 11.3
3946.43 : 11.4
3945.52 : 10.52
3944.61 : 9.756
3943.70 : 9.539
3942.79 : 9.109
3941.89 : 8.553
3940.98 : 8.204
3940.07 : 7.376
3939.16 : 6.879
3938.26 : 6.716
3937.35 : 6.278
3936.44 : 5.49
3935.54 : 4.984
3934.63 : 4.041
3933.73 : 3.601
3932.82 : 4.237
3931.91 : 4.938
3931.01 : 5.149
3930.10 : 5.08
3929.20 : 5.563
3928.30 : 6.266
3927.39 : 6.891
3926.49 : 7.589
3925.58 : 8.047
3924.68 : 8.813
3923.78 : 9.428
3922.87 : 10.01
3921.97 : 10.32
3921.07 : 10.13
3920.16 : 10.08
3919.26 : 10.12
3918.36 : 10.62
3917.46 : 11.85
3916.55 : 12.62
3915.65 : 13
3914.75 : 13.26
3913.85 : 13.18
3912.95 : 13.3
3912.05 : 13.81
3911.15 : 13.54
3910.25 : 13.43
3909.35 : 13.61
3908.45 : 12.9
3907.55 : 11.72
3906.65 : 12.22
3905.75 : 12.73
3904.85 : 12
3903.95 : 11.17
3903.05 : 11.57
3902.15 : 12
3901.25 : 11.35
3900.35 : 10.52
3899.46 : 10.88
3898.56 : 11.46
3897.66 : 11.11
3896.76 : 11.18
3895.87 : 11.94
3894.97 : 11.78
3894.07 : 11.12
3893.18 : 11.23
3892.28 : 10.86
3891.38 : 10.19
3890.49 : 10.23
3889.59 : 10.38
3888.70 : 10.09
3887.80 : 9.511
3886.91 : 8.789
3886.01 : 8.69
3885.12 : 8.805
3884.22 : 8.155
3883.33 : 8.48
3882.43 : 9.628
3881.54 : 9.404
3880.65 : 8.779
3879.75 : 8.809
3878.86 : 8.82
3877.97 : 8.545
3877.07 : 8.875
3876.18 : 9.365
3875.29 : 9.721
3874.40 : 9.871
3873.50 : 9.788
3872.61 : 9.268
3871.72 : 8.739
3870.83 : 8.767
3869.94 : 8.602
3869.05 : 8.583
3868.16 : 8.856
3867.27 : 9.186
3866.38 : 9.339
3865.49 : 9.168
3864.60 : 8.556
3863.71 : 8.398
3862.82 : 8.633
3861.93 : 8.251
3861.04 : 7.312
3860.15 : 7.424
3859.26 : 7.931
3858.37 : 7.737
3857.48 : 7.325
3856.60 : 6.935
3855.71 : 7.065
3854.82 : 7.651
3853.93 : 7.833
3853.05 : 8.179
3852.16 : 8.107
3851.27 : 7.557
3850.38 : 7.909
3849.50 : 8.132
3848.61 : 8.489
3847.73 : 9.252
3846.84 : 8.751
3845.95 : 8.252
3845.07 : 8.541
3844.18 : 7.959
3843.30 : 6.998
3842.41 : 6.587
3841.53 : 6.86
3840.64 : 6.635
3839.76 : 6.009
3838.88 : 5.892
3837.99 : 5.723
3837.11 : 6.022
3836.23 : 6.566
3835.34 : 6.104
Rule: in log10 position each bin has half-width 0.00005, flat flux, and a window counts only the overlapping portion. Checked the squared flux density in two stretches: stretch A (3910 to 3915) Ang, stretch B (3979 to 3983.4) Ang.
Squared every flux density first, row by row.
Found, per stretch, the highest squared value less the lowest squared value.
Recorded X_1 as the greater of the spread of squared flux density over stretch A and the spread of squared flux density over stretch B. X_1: 17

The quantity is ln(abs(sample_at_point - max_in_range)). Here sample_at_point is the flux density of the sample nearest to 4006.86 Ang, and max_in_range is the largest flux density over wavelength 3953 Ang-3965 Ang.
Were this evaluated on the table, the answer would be 1.2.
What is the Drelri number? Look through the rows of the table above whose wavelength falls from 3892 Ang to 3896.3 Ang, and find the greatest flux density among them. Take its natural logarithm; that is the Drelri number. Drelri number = 2.48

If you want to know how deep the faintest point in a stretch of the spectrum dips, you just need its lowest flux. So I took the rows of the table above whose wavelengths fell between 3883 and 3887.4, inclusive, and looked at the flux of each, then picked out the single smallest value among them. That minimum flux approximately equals 8.155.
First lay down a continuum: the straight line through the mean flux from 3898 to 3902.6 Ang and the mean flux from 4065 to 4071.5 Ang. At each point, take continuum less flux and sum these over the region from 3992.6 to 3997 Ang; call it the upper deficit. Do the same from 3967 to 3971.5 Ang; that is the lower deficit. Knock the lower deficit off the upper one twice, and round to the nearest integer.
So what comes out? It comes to -94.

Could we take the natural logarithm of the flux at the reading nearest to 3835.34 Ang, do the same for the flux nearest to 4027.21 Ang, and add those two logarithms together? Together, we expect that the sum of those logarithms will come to 4.7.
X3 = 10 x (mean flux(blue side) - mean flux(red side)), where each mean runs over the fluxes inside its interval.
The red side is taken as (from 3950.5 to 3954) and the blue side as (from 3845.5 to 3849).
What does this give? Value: -42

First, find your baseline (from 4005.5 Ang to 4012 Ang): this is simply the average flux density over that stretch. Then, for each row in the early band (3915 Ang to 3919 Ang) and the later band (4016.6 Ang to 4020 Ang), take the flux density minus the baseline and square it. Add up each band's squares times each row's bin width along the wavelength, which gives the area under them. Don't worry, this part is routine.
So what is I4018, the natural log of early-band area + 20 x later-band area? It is 5.6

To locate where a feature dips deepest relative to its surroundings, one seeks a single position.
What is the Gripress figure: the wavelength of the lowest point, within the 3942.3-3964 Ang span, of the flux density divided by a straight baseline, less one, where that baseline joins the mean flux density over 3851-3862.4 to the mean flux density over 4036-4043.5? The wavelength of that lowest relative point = 3963.73 Ang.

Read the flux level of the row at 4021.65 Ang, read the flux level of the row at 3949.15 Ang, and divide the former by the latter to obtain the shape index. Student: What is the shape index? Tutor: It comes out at 1.6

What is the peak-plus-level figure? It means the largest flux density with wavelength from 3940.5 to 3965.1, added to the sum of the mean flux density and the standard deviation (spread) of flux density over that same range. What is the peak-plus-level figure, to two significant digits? 26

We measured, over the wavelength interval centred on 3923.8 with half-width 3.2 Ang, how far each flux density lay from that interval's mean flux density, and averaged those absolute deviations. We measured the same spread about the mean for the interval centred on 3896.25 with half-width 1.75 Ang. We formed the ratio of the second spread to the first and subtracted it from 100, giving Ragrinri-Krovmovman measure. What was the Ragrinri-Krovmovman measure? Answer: 99.6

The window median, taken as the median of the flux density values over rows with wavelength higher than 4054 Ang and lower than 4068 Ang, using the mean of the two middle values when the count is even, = 16.4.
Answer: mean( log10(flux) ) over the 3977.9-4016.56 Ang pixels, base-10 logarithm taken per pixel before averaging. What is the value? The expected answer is 1.22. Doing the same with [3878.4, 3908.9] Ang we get 1.02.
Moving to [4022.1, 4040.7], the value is 1.24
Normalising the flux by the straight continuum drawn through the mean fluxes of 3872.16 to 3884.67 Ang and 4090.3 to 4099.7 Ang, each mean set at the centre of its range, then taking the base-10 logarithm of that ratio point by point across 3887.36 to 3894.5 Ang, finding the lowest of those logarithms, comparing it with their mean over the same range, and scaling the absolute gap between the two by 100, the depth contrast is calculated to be 3.4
